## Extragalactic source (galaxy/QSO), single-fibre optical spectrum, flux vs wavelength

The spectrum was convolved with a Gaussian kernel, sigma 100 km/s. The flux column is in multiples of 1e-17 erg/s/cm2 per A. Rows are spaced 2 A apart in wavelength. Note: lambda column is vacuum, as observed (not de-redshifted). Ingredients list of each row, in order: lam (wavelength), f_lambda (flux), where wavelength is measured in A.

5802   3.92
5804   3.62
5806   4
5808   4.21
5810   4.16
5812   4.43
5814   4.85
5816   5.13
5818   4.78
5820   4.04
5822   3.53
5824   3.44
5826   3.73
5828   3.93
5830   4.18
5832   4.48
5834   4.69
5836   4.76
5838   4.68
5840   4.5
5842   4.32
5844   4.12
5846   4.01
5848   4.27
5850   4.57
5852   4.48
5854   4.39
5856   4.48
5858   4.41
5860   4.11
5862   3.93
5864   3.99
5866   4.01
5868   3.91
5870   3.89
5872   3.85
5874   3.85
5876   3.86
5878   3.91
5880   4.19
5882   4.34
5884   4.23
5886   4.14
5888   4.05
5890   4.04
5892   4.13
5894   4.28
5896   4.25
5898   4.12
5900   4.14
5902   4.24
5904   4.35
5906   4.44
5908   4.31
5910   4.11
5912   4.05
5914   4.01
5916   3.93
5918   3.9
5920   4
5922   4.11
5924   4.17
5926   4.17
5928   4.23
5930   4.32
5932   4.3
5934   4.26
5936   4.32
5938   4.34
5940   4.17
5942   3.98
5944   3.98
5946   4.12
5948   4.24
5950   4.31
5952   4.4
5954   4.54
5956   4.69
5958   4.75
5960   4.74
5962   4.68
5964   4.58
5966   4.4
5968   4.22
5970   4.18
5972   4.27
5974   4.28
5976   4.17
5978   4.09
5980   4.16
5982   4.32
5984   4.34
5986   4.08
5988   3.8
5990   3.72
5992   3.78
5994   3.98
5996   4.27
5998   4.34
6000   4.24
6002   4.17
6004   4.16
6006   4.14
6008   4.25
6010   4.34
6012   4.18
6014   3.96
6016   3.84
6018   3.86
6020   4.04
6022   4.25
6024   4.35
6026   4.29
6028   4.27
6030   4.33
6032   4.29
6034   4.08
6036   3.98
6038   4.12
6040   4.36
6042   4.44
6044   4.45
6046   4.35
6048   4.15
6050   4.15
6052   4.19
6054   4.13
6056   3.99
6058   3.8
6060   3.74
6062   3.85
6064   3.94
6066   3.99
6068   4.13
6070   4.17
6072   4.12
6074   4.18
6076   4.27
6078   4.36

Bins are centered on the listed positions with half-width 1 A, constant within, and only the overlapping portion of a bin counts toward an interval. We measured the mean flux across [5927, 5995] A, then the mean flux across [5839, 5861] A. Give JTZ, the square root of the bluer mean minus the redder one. 0.28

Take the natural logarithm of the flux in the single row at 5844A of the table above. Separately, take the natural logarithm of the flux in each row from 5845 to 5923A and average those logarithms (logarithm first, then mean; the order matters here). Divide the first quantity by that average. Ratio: 1.00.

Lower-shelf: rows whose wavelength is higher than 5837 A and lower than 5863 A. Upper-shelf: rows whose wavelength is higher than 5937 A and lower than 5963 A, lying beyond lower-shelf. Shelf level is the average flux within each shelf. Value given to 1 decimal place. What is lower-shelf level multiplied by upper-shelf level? 19.0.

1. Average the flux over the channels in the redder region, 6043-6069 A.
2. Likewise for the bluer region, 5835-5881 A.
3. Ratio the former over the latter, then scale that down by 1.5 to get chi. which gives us 0.65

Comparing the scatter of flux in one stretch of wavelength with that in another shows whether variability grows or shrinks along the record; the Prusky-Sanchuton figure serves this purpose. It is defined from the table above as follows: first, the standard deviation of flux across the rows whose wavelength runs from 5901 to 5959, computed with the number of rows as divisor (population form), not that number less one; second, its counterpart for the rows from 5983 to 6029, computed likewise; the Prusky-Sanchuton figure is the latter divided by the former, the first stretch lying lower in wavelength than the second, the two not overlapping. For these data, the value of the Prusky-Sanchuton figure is 1.0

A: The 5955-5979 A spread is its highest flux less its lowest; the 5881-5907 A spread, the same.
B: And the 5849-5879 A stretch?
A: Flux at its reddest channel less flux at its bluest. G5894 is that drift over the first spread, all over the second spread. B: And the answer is -2.5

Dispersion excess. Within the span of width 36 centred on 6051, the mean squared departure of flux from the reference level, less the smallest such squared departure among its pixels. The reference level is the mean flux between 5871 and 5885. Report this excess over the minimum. 0.044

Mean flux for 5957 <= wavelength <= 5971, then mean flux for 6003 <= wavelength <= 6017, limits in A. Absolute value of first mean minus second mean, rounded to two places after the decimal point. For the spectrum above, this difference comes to 0.38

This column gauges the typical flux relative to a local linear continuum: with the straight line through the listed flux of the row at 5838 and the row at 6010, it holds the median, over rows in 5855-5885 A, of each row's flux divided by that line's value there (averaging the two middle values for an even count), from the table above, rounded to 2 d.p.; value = 0.86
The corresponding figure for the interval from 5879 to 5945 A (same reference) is 0.92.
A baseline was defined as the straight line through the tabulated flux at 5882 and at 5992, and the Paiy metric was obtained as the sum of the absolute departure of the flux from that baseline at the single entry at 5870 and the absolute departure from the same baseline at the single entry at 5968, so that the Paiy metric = 0.83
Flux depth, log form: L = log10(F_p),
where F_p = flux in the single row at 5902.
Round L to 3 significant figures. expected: 0.627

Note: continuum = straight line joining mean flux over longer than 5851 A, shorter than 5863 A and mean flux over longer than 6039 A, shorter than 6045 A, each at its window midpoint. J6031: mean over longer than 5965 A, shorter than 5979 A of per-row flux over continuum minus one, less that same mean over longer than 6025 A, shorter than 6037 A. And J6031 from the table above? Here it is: 0.013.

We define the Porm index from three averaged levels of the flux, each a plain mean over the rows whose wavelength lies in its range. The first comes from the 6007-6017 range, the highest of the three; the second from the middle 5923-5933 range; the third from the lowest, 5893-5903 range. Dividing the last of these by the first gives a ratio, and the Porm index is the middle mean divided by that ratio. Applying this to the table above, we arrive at 4.15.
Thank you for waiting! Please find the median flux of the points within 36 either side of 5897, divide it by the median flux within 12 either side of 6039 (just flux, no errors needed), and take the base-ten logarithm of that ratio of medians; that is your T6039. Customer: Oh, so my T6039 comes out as -0.02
